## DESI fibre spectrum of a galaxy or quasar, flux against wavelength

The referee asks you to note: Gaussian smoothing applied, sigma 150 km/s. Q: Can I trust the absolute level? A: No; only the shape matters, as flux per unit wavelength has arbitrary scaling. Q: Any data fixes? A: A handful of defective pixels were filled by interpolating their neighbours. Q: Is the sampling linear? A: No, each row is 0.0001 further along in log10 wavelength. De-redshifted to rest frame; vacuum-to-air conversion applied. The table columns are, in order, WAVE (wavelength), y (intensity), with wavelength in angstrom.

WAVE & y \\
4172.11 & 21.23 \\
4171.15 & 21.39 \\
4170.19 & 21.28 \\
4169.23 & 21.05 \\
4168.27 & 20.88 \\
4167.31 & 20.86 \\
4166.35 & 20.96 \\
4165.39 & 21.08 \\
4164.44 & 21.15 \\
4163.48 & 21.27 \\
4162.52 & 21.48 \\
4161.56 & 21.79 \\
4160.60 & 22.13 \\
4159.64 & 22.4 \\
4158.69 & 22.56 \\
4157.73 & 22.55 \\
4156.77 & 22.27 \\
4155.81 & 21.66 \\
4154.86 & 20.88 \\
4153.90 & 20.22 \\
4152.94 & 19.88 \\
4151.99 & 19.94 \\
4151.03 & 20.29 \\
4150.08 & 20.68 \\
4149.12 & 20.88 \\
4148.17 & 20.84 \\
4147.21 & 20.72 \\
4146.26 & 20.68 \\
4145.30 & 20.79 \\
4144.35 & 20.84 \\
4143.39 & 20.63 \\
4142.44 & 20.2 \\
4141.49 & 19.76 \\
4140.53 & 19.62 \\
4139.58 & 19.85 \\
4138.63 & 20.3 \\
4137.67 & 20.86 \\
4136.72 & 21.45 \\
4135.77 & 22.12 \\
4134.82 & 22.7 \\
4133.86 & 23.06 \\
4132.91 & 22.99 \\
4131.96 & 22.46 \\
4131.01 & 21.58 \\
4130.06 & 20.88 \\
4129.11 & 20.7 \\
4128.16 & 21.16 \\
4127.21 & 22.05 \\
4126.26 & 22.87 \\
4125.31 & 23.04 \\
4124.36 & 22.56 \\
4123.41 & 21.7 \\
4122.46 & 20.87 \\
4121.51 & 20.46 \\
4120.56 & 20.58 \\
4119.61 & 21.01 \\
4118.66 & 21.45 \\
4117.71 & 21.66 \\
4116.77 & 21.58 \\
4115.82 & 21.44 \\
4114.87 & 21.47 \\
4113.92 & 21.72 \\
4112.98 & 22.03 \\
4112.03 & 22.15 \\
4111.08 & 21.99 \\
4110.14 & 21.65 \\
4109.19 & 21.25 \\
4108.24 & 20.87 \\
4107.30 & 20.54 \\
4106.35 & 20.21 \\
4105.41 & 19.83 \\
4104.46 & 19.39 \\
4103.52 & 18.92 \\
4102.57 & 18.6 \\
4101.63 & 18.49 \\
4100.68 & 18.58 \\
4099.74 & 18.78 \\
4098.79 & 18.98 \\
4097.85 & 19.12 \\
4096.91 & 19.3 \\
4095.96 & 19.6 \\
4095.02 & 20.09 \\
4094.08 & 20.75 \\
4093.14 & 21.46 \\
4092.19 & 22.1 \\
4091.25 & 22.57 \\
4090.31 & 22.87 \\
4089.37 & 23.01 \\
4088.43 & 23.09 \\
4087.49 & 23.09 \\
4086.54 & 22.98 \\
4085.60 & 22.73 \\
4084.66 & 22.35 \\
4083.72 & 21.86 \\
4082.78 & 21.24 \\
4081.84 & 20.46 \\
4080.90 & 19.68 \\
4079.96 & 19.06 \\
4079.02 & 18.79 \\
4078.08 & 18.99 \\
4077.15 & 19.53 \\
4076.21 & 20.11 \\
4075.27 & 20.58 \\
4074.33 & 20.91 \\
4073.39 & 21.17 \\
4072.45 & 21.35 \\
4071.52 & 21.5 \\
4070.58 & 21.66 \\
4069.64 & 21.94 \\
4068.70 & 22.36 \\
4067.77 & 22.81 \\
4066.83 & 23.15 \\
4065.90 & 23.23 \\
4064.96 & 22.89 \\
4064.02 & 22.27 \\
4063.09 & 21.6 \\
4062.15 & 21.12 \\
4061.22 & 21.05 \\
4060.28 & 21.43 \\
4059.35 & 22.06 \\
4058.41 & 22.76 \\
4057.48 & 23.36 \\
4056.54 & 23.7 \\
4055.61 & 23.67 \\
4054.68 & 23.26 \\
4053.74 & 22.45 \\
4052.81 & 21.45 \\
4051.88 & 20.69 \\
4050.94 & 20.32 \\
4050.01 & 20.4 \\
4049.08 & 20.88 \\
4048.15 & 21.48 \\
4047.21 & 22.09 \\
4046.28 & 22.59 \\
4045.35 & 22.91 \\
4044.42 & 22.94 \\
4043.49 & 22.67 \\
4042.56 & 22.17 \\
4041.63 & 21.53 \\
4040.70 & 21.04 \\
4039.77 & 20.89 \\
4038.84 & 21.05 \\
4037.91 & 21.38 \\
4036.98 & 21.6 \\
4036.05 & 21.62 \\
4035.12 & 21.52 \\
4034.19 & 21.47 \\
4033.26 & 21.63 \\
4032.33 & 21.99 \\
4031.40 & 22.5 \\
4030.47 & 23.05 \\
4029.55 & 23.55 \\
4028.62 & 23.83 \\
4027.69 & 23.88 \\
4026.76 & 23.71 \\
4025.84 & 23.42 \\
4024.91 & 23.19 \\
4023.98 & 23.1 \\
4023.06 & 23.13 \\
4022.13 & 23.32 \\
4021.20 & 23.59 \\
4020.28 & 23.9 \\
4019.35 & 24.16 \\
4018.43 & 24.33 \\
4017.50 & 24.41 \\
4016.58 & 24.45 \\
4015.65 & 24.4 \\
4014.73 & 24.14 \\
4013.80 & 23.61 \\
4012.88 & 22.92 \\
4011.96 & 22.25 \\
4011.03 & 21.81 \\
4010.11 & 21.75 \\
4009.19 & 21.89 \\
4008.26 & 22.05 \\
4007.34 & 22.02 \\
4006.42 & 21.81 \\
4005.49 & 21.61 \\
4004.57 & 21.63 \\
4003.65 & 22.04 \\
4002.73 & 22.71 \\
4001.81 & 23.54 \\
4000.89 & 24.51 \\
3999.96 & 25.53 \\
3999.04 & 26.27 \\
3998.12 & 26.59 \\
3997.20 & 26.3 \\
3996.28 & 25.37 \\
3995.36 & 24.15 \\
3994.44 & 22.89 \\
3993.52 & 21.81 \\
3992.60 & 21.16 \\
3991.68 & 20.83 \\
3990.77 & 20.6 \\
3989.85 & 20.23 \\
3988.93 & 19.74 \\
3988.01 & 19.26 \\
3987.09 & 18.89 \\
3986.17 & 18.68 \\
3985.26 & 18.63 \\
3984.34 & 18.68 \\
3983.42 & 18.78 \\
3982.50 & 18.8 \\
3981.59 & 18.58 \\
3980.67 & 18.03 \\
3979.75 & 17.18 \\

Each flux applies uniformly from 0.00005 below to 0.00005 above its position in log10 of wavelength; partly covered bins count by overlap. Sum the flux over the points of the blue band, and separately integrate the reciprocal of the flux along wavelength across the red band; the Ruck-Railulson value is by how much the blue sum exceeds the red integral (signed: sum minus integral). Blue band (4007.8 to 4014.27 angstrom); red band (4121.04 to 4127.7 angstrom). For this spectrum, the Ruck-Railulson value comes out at 156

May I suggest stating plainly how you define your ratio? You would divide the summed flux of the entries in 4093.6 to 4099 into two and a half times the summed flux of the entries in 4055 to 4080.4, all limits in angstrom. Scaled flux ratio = 12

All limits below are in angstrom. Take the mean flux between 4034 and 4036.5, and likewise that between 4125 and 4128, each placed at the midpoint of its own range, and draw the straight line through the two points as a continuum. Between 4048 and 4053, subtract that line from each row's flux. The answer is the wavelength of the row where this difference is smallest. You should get 4050.94 angstrom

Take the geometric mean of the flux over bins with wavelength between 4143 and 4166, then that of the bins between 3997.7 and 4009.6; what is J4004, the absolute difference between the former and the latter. 2.0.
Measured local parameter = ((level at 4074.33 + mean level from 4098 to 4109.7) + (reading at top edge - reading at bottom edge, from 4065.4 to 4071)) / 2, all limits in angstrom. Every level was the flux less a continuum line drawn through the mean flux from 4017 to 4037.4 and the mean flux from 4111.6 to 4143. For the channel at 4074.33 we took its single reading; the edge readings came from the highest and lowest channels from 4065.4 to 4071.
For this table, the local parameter -2.6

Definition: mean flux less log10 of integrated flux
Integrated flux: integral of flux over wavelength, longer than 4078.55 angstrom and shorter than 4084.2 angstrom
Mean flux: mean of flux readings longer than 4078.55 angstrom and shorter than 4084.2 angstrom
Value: 18.1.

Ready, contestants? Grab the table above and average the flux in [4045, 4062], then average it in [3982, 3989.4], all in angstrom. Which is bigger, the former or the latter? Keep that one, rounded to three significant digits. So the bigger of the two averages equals 22.0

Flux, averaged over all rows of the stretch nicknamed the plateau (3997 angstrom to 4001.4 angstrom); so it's 25.8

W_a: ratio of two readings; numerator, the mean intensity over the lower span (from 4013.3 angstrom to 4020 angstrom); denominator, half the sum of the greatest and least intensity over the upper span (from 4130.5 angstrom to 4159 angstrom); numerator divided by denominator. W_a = 1.13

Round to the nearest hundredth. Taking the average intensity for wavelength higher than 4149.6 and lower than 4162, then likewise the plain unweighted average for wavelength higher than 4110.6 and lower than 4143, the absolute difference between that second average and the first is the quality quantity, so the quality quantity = 0.15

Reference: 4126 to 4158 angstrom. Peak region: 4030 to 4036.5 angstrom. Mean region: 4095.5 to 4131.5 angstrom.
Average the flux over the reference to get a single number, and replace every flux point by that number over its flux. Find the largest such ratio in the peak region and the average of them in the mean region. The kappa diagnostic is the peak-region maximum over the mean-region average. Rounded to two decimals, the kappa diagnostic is 0.96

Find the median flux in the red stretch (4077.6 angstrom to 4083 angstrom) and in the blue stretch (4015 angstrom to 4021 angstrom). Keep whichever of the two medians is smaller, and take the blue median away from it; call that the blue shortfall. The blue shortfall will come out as -5.0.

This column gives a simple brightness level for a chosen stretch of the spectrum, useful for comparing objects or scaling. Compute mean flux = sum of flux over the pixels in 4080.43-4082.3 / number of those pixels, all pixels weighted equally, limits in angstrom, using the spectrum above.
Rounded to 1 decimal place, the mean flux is 20.1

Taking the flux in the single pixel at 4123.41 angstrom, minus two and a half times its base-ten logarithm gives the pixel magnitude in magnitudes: -3.34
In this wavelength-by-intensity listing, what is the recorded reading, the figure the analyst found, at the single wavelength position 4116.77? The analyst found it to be 21.58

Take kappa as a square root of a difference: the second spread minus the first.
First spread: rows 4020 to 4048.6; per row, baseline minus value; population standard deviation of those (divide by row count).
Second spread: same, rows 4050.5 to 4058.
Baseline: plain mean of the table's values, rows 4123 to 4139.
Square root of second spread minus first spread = 0.58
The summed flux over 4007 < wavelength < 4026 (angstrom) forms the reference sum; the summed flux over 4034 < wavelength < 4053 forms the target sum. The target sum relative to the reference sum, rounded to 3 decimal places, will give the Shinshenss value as 0.928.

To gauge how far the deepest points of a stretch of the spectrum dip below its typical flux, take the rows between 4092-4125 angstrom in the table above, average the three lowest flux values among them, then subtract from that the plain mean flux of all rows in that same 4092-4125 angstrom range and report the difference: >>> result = -2.0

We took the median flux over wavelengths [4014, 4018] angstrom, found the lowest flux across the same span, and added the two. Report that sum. 48.5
